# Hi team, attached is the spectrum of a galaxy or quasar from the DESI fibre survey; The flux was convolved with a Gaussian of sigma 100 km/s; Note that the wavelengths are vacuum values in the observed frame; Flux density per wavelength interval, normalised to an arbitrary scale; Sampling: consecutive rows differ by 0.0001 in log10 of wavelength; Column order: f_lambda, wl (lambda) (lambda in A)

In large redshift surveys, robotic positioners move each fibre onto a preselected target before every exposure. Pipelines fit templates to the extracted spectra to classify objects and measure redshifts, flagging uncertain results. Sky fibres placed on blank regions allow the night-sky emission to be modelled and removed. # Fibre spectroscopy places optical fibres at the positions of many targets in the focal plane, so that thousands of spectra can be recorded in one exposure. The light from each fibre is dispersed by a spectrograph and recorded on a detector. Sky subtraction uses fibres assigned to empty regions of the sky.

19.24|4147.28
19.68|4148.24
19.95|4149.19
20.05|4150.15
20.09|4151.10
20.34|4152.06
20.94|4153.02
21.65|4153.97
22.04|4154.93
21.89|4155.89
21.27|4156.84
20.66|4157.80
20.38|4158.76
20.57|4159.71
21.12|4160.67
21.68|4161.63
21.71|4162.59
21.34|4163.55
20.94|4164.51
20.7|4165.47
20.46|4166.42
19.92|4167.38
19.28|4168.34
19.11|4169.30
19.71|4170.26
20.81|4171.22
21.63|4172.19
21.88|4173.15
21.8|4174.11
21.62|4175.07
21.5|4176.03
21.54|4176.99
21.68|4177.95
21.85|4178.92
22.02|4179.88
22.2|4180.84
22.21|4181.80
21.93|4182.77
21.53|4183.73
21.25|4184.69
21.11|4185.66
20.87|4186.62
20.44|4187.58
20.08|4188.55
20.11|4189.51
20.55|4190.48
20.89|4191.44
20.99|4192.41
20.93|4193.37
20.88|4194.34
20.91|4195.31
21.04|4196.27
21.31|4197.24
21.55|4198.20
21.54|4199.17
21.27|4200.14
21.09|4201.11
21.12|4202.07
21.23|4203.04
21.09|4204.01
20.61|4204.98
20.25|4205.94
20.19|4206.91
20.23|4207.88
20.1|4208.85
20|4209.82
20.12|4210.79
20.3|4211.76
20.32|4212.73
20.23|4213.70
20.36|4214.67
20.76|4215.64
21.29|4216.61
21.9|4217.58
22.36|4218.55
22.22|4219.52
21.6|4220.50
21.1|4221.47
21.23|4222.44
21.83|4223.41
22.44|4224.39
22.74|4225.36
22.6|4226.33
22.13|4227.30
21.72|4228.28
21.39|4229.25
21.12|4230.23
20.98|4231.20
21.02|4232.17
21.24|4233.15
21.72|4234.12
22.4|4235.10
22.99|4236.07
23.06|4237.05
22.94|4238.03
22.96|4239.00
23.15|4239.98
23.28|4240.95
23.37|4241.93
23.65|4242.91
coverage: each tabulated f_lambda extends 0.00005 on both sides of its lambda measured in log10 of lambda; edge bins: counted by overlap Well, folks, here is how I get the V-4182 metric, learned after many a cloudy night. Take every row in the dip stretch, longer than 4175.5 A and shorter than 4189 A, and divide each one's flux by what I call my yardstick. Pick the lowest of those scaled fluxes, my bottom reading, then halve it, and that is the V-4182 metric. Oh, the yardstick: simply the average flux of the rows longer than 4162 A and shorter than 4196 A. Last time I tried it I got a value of 0.477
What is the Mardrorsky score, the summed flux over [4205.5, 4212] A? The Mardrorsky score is 141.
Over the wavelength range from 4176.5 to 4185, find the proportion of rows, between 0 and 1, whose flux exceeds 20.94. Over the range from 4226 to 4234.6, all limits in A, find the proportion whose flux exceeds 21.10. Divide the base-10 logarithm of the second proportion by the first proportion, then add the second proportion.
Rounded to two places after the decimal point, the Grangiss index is 0.67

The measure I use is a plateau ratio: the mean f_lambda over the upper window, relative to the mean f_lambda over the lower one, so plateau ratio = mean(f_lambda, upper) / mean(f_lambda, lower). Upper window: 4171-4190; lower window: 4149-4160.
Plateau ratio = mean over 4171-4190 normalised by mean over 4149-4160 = 1.03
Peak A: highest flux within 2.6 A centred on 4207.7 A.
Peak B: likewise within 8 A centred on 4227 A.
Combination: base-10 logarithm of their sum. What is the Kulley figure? 1.63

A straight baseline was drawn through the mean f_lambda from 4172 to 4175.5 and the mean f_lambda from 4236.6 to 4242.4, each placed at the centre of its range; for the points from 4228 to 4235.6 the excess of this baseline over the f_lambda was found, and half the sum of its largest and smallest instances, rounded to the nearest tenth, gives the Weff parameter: 1.3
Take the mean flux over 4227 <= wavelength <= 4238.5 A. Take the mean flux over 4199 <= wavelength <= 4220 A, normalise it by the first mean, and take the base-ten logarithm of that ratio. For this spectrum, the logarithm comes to -0.021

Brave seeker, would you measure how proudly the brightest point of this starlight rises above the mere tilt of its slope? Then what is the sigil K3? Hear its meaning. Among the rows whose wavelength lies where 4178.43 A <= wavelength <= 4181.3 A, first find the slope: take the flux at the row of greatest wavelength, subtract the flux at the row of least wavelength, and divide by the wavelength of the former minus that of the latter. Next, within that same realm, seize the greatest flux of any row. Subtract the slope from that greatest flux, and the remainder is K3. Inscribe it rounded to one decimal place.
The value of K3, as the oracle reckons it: 22.0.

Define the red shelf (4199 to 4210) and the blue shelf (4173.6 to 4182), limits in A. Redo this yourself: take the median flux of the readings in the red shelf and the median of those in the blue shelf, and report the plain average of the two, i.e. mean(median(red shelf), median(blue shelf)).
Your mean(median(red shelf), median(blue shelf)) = 21.3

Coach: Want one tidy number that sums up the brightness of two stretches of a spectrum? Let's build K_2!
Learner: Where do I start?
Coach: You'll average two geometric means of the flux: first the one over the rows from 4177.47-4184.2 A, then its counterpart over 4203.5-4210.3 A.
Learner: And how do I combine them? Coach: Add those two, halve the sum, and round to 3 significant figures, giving 21.1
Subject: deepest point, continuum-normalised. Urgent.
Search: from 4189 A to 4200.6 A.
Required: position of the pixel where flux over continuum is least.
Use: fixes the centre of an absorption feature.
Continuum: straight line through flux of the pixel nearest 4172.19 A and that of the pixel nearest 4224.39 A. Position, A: 4189.51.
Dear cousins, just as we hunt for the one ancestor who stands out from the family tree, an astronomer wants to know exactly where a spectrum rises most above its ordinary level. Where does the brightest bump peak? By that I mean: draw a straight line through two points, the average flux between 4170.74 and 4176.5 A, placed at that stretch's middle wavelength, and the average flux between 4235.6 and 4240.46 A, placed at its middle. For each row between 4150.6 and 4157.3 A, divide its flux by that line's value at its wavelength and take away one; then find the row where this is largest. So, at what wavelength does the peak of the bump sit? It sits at 4154.93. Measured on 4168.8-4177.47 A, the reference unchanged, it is 4173.15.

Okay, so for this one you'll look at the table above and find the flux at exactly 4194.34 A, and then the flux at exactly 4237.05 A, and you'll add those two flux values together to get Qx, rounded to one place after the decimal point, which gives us 43.9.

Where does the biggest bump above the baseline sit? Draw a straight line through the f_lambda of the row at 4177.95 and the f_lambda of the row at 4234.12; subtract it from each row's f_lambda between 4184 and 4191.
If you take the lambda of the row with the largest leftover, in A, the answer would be 4184.69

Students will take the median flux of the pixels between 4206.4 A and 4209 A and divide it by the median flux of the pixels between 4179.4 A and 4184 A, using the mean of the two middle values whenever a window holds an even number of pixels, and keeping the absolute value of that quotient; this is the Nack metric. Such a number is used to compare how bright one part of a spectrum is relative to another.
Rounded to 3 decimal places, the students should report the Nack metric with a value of 0.917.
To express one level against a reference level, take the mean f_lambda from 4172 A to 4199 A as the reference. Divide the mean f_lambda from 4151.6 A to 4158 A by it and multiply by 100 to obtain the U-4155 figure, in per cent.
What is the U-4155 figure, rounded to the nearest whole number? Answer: 100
